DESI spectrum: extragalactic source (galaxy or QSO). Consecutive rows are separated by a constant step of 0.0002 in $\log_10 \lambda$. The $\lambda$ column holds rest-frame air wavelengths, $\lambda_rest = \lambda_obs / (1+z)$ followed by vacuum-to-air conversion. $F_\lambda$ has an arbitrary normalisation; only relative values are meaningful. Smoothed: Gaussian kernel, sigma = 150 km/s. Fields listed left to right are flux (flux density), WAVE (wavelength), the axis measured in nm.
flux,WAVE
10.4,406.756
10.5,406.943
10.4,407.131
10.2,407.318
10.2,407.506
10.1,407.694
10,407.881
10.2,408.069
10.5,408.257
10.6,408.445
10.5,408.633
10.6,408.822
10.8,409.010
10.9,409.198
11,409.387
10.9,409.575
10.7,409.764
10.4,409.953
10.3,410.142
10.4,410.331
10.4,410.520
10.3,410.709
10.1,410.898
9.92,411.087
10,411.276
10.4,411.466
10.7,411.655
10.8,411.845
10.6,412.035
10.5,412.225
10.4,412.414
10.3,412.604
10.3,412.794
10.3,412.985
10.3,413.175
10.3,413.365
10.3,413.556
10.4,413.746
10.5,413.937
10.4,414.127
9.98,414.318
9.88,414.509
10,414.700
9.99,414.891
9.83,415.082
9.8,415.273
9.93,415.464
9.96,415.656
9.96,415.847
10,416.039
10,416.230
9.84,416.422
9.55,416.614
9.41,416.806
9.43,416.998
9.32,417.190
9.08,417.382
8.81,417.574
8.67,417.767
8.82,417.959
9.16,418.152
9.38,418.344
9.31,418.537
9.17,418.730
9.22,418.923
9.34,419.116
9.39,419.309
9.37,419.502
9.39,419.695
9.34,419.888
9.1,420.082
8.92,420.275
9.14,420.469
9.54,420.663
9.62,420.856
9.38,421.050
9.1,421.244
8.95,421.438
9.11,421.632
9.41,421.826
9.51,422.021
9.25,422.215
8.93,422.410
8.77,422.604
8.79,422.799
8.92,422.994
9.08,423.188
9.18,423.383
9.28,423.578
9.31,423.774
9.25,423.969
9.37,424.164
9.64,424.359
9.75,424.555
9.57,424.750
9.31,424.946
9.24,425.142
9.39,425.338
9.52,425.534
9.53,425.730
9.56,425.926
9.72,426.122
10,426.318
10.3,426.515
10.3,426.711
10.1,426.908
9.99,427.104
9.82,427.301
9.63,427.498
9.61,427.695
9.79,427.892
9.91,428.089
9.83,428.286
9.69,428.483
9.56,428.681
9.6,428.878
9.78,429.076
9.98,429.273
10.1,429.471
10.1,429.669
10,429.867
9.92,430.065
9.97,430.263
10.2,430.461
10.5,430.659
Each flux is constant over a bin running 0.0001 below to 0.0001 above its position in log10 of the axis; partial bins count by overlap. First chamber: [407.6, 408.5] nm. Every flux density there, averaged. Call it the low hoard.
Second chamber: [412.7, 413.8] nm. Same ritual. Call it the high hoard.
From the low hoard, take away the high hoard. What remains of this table 0.0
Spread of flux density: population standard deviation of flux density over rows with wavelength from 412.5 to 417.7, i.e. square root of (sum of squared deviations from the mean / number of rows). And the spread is 0.42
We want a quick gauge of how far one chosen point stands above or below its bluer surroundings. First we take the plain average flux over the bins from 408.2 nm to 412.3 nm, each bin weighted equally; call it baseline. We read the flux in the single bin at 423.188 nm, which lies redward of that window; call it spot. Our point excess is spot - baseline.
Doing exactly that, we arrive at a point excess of -1.4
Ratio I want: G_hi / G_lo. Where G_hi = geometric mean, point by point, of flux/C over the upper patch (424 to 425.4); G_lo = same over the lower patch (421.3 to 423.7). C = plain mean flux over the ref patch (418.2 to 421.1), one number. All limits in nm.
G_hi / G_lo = 1.04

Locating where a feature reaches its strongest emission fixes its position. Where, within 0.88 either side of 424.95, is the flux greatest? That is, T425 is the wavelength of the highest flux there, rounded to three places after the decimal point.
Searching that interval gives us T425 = 424.555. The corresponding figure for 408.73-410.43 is 409.387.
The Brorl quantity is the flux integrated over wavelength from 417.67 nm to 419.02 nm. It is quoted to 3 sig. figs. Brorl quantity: 12.3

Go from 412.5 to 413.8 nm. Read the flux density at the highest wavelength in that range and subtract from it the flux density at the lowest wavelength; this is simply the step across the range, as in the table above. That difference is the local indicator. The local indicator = 0.10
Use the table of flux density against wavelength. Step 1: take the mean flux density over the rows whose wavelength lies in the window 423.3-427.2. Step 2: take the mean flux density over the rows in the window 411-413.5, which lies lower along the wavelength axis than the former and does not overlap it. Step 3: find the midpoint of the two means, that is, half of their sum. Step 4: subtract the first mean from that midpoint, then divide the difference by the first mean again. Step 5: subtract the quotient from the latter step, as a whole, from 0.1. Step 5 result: 0.061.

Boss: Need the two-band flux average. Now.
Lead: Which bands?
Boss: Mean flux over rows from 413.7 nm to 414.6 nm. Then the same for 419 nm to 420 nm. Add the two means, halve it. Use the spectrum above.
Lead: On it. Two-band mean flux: 9.8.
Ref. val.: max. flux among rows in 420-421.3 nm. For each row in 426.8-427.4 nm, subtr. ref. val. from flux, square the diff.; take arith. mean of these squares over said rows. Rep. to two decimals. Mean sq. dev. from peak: 0.14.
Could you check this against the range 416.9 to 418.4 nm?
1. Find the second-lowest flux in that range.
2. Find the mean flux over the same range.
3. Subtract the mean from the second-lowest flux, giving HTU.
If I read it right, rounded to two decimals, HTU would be -0.27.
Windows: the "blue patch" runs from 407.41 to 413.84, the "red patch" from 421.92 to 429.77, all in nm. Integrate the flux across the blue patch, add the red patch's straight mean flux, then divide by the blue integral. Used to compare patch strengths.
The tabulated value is 1.14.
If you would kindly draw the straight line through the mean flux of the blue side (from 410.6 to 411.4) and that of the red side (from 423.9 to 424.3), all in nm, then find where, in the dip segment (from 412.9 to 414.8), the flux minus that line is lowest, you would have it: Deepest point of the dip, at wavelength 414.509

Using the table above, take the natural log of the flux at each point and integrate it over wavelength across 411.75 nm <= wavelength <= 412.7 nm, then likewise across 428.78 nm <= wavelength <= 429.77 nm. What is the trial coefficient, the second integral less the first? 0.03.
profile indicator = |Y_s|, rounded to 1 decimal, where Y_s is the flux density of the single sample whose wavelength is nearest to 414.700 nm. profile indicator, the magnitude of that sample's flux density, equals 10.0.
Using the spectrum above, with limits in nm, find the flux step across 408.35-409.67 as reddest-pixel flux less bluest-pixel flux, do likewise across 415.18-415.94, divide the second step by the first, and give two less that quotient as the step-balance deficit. 1.5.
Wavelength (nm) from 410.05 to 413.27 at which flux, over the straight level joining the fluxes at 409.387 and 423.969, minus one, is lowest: 411.087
